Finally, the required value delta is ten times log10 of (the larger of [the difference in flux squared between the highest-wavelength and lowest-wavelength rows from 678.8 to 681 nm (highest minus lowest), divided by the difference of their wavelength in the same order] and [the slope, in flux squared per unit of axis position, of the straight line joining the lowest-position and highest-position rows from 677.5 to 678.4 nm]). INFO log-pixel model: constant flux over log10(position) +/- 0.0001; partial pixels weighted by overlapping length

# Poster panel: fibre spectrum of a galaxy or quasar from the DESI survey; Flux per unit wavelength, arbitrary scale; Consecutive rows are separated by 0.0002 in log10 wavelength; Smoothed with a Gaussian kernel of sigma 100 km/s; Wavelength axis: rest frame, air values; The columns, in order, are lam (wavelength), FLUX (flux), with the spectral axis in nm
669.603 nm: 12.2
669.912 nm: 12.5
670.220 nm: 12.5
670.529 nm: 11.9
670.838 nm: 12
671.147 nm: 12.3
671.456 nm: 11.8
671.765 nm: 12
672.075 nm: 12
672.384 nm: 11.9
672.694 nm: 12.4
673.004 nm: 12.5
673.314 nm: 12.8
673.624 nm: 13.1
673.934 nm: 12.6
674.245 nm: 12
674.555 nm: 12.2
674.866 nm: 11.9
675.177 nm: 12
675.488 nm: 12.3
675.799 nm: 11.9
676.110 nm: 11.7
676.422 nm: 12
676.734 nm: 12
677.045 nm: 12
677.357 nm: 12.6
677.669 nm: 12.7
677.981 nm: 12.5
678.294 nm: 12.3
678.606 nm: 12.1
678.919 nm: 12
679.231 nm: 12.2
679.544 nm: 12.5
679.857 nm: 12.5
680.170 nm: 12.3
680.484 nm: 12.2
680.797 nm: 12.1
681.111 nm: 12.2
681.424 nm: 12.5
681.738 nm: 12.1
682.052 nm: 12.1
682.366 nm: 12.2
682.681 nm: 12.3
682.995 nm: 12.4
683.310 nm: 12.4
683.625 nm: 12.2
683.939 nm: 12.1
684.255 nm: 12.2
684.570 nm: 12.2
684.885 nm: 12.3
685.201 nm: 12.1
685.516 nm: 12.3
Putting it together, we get 1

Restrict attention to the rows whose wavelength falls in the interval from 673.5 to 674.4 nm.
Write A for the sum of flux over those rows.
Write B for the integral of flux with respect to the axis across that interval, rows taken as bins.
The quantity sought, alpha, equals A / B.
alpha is 3.34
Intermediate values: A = 38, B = 11.3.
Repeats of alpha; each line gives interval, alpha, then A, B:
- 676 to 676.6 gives 3.33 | 24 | 7.1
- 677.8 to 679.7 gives 3.16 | 74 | 23.3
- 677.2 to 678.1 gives 3.33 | 38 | 11.3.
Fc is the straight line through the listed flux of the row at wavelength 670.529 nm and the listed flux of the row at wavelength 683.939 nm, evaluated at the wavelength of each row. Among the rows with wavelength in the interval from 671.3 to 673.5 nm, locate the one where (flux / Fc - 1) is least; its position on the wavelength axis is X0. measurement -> 671.456 nm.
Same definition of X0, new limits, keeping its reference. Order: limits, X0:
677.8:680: 678.919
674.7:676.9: 676.110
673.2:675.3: 674.866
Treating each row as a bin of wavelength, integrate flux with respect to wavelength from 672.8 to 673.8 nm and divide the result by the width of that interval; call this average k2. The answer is 12.8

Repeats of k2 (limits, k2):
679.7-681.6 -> 12.3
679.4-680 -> 12.5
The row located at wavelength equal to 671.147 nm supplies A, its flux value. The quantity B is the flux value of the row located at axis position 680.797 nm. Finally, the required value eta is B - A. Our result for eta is -0.2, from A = 12.3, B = 12.1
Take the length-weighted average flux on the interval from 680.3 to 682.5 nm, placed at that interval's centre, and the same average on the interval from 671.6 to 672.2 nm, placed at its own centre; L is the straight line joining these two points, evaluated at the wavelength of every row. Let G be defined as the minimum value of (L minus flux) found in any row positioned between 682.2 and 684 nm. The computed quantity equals -0.16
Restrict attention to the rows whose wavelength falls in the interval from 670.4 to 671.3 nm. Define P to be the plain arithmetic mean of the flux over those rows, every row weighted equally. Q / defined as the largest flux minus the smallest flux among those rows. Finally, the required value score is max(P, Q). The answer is 12.1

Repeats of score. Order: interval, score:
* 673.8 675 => 12.2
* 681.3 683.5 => 12.3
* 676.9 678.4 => 12.4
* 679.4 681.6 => 12.3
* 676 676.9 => 11.9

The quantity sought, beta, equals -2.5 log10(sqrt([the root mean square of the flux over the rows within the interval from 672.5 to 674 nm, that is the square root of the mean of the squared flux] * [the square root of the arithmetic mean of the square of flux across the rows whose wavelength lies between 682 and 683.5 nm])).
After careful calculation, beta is -2.741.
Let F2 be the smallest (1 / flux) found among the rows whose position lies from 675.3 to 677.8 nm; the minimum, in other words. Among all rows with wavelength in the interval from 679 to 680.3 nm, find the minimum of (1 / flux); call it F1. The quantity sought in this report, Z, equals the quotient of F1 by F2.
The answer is 1.016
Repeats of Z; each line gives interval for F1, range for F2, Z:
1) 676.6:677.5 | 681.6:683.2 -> 0.984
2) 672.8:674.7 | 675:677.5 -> 0.962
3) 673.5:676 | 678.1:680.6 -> 0.954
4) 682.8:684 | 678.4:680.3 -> 1.008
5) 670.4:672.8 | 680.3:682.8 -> 1.008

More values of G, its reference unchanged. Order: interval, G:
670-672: -0.55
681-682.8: -0.30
